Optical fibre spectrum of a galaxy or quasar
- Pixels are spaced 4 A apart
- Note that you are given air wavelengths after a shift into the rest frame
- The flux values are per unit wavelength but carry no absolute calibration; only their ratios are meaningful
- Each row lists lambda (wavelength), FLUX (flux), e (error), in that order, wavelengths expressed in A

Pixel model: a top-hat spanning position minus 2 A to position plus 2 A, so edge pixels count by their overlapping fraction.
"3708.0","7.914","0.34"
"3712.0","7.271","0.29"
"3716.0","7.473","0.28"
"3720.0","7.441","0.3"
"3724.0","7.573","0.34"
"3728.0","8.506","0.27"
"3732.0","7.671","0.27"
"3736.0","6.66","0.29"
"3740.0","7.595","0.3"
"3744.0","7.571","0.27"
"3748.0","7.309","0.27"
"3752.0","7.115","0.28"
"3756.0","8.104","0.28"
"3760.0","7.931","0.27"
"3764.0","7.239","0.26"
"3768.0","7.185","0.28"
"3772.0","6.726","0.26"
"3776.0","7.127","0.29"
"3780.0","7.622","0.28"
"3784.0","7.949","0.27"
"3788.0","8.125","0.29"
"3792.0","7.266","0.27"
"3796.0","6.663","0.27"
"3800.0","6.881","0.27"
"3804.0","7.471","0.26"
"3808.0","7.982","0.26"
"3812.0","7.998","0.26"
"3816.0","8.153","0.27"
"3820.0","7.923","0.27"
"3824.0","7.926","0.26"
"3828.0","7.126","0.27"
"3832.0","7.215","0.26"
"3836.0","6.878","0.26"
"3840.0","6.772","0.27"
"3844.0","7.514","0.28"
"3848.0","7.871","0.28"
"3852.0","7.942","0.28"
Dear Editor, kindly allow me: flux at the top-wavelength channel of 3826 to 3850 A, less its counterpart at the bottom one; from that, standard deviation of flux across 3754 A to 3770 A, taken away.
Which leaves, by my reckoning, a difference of 0.3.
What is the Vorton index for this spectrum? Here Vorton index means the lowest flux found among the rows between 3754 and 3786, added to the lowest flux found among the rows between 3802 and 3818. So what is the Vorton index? 14.2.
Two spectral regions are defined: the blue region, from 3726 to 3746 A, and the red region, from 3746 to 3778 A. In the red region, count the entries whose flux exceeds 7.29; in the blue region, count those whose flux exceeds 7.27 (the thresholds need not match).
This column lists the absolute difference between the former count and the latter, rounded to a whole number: 1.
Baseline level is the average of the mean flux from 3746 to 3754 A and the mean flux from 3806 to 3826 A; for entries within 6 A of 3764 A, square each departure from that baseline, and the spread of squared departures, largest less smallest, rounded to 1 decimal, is 0.1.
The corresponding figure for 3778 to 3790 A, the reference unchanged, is 0.3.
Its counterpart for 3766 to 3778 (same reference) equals 0.6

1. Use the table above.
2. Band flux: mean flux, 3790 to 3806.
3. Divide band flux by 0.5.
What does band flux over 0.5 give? 14.1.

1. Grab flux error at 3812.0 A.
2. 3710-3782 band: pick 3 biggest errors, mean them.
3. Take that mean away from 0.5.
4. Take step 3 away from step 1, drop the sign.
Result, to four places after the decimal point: 0.0733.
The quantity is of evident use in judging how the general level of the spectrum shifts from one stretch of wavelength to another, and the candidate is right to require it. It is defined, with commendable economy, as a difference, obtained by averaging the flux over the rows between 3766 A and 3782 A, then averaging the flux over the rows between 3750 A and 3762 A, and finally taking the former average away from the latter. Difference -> 0.55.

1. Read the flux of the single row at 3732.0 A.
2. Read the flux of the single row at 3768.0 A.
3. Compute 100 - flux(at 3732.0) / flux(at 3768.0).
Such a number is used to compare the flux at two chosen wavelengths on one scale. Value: 98.9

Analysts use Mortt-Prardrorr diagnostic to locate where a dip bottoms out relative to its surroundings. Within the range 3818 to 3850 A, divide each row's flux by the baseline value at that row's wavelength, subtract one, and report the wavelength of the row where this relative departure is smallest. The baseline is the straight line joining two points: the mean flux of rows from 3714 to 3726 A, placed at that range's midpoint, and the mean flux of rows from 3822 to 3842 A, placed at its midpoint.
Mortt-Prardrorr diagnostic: 3840.0 A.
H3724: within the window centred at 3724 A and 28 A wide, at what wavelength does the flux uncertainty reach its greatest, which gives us 3724.0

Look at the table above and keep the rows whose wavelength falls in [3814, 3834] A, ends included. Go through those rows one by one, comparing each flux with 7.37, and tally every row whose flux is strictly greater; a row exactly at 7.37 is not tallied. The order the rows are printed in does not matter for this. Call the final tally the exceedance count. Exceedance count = 3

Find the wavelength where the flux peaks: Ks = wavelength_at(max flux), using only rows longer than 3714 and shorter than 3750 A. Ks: 3728.0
